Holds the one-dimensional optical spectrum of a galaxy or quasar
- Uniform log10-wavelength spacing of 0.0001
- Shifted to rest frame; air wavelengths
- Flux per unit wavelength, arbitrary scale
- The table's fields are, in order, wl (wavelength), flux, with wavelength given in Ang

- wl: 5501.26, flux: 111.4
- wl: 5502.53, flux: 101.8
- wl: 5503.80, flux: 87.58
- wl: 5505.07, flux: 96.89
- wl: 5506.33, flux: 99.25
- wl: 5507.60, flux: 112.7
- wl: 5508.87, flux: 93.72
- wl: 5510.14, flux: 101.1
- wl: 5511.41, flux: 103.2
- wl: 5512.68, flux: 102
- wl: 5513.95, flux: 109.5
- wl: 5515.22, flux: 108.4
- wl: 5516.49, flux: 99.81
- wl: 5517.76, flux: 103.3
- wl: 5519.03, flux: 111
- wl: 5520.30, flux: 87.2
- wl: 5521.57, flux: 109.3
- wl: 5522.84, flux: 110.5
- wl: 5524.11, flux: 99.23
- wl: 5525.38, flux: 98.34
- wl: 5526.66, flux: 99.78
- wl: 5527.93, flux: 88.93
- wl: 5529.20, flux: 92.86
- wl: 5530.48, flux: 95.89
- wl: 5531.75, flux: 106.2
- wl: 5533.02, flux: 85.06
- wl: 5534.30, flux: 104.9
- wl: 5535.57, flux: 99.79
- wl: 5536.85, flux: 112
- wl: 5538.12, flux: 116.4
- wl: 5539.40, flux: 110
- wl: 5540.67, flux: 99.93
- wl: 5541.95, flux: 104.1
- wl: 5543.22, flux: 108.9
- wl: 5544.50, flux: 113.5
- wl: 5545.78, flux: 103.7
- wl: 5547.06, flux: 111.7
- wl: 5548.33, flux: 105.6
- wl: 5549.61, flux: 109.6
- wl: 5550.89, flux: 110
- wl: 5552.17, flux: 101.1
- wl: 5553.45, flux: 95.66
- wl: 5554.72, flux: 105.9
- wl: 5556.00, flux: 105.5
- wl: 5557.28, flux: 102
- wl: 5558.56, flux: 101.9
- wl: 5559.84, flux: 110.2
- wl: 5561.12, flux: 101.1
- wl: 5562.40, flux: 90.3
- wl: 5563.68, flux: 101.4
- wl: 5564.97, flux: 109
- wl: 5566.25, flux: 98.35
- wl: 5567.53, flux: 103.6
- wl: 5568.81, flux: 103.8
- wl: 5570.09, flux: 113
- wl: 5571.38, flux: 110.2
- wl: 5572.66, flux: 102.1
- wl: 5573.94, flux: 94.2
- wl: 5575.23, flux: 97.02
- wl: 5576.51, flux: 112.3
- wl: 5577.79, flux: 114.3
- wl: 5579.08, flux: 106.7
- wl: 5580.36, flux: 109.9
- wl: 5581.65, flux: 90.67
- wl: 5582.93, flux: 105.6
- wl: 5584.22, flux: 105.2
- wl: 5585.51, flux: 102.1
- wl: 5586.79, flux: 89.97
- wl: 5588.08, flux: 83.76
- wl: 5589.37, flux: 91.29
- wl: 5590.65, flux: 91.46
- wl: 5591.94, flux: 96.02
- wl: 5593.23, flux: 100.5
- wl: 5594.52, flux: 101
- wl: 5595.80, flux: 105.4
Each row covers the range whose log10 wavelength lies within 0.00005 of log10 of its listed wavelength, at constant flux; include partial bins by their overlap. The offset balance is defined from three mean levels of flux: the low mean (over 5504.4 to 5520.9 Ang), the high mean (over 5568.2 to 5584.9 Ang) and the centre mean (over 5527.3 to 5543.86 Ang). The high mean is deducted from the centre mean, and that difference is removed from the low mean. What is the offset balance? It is 105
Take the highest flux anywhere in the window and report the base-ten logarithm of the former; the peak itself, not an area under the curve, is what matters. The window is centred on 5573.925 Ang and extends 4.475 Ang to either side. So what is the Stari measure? 2.06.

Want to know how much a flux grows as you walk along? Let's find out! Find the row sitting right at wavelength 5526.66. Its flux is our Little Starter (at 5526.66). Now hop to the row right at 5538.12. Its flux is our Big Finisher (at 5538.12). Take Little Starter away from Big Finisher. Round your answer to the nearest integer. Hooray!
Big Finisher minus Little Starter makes 17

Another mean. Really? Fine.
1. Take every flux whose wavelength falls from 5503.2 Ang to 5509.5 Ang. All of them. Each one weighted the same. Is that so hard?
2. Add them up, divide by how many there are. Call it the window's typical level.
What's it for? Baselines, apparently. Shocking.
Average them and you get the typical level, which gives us 98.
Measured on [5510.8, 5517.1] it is 105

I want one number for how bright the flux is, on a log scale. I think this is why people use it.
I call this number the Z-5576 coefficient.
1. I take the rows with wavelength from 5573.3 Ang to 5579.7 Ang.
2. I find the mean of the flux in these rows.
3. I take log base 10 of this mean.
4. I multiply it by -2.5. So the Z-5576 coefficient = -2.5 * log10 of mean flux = -5.052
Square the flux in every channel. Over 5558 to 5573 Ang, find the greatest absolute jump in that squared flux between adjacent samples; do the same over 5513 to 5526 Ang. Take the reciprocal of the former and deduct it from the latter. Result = 4717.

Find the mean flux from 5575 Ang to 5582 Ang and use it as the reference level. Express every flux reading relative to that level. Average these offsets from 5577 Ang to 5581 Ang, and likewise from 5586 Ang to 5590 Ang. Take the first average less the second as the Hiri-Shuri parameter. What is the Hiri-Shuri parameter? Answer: 22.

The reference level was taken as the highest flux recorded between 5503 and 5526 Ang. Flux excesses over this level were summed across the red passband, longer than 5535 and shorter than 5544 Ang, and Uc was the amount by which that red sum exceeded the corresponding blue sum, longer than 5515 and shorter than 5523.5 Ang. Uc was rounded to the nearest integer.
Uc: 22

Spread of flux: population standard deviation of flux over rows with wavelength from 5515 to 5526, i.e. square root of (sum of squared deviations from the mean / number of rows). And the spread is 7.3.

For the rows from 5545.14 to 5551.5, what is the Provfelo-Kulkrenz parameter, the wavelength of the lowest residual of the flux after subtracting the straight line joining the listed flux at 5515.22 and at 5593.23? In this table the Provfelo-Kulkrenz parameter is 5545.78 Ang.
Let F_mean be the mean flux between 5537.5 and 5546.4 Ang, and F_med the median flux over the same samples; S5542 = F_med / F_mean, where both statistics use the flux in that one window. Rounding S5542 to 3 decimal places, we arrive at 1.008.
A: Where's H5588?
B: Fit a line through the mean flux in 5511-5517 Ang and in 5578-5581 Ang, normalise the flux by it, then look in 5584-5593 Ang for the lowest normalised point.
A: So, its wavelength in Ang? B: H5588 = 5588.08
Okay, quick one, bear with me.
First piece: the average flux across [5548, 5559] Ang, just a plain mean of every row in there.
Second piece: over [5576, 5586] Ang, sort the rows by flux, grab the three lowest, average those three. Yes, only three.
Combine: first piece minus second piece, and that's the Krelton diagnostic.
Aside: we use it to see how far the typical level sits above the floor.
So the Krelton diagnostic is 4.8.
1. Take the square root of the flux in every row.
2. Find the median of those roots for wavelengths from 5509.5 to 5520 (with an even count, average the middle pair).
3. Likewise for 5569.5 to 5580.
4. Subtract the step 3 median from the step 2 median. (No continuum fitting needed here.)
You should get -0.25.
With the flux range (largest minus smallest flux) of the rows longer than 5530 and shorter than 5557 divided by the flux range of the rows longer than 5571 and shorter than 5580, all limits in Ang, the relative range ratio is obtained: 1.6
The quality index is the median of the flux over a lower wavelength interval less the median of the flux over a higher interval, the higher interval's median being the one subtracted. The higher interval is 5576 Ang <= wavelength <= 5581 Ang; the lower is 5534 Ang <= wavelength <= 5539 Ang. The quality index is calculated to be -3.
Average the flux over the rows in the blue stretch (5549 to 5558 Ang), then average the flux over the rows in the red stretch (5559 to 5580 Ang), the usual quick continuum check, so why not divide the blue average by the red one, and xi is 1.000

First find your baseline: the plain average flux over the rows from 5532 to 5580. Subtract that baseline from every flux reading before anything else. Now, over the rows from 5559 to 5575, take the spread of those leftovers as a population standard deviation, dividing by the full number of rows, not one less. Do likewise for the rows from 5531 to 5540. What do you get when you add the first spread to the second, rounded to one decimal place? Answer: 16.0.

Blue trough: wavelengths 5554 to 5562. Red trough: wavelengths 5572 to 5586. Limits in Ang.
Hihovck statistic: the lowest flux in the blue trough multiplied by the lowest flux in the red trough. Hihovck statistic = 9167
